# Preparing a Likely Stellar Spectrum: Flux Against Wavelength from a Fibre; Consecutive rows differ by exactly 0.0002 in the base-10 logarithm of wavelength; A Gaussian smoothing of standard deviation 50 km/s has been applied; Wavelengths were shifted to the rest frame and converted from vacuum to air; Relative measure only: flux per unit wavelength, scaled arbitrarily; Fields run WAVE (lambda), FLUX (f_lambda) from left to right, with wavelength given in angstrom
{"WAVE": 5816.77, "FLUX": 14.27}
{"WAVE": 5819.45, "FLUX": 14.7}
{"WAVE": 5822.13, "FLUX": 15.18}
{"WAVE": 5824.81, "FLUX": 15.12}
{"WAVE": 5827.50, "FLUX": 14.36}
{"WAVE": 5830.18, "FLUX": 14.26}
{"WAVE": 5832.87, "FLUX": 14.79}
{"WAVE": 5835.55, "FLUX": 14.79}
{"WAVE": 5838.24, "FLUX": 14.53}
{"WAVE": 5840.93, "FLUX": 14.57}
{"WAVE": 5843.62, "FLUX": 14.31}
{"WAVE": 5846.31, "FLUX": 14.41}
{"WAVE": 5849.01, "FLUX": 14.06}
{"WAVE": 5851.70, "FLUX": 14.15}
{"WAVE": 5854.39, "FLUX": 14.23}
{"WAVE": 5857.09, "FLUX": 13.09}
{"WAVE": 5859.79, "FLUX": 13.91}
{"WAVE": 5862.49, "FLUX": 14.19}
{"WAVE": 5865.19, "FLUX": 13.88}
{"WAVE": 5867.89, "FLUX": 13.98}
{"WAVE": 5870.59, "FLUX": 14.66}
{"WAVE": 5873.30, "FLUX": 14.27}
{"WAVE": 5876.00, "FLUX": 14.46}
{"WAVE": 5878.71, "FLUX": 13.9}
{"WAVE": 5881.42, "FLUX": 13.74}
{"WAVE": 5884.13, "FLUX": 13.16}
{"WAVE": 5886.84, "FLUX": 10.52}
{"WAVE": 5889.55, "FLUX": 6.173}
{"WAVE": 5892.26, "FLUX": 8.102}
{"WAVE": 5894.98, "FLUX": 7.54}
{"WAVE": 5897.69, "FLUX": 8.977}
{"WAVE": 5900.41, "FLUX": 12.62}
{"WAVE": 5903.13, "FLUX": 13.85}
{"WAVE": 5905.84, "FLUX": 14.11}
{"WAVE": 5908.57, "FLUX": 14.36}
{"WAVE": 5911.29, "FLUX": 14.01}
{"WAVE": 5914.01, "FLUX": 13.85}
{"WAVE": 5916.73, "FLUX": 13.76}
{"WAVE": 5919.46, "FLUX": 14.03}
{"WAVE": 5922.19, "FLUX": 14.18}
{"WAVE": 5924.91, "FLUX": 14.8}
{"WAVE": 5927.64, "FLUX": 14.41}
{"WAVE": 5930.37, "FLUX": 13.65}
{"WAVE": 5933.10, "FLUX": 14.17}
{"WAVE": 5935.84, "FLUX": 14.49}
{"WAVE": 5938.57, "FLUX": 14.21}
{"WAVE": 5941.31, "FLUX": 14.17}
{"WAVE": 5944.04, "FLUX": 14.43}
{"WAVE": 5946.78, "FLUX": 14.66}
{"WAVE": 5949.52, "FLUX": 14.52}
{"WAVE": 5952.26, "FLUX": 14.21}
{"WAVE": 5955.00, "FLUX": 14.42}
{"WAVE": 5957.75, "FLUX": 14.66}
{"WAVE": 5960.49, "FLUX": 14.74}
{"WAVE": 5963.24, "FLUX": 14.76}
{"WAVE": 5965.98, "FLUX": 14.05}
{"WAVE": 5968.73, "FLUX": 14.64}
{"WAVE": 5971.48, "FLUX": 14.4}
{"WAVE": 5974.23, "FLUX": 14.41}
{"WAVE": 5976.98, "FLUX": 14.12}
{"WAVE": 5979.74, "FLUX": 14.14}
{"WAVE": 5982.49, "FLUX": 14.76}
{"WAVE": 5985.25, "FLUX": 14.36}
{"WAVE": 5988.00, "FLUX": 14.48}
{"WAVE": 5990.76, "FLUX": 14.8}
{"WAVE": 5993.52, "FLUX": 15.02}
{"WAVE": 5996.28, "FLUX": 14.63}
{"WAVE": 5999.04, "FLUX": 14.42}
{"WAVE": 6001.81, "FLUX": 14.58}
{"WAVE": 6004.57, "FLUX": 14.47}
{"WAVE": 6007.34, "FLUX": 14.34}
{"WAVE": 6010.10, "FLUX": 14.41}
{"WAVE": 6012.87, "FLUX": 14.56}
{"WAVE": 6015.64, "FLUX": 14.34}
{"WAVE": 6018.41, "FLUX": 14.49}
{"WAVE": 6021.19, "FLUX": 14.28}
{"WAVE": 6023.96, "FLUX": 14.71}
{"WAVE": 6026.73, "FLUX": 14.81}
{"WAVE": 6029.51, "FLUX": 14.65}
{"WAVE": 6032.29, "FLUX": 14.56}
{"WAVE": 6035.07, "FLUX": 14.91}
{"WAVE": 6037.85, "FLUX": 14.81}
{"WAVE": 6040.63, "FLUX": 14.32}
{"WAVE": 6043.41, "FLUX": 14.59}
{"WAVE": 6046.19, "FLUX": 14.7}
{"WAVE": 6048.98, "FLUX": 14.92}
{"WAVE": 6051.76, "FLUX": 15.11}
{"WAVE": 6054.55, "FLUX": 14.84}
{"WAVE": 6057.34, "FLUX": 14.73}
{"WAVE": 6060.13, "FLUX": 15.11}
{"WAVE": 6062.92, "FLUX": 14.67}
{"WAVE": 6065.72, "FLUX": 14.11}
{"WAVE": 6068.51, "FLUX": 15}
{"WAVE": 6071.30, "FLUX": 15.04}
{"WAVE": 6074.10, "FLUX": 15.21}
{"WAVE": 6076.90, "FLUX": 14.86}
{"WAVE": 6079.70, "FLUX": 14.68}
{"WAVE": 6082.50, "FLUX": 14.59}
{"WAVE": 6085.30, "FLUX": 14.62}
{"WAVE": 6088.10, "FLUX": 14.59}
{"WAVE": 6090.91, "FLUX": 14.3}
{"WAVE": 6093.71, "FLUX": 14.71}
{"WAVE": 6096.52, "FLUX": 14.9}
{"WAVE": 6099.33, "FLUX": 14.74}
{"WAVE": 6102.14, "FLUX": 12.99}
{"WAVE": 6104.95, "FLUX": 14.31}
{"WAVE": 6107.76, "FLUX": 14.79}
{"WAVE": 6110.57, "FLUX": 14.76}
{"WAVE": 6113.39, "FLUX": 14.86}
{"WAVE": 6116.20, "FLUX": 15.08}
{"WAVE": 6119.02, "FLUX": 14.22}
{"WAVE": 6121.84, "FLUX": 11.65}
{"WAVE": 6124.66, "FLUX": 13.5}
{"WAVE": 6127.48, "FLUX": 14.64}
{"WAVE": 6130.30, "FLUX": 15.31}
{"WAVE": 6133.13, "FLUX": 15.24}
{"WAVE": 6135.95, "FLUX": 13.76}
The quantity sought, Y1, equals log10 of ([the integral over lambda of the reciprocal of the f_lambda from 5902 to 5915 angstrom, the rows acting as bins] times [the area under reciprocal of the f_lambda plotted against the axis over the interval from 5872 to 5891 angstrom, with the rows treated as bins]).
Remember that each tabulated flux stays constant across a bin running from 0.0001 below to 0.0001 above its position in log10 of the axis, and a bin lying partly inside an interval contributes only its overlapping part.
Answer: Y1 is 0.2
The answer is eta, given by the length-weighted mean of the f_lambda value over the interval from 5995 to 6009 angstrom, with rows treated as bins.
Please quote 14.5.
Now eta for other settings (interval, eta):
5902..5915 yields 14.0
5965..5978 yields 14.3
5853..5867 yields 13.9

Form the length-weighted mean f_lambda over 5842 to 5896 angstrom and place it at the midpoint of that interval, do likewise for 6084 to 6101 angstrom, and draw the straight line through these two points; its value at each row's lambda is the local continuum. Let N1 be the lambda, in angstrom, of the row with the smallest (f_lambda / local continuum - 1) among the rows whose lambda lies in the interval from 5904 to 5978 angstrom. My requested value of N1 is 5930.37 angstrom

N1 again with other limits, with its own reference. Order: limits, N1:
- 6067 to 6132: 6121.84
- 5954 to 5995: 5979.74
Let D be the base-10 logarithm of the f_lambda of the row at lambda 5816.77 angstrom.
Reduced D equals 1.15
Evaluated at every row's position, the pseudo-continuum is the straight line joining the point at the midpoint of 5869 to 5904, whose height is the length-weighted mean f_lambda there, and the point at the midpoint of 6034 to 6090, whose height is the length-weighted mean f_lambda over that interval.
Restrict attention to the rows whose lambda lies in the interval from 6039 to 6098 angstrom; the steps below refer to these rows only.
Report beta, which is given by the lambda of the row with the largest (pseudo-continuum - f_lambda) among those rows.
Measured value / 6090.91 angstrom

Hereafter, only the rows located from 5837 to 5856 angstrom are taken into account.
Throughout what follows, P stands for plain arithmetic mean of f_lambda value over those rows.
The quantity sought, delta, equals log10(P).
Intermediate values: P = 14.3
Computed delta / 1.16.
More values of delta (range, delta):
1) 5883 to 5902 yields 0.98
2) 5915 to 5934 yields 1.15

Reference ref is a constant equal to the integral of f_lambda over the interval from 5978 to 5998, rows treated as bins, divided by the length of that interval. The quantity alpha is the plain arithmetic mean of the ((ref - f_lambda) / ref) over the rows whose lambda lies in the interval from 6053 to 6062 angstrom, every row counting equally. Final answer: -0.021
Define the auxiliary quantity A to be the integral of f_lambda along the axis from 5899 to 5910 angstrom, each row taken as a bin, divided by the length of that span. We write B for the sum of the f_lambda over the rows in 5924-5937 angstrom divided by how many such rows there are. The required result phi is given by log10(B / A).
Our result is 0.018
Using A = 13.71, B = 14.3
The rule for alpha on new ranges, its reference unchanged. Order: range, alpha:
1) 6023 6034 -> -0.007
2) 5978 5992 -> 0.005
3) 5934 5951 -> 0.012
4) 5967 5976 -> 0.007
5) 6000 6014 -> 0.008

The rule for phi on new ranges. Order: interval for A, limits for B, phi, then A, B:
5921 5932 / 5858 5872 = -0.004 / 14.27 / 14.1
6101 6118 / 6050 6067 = 0.008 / 14.49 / 14.8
